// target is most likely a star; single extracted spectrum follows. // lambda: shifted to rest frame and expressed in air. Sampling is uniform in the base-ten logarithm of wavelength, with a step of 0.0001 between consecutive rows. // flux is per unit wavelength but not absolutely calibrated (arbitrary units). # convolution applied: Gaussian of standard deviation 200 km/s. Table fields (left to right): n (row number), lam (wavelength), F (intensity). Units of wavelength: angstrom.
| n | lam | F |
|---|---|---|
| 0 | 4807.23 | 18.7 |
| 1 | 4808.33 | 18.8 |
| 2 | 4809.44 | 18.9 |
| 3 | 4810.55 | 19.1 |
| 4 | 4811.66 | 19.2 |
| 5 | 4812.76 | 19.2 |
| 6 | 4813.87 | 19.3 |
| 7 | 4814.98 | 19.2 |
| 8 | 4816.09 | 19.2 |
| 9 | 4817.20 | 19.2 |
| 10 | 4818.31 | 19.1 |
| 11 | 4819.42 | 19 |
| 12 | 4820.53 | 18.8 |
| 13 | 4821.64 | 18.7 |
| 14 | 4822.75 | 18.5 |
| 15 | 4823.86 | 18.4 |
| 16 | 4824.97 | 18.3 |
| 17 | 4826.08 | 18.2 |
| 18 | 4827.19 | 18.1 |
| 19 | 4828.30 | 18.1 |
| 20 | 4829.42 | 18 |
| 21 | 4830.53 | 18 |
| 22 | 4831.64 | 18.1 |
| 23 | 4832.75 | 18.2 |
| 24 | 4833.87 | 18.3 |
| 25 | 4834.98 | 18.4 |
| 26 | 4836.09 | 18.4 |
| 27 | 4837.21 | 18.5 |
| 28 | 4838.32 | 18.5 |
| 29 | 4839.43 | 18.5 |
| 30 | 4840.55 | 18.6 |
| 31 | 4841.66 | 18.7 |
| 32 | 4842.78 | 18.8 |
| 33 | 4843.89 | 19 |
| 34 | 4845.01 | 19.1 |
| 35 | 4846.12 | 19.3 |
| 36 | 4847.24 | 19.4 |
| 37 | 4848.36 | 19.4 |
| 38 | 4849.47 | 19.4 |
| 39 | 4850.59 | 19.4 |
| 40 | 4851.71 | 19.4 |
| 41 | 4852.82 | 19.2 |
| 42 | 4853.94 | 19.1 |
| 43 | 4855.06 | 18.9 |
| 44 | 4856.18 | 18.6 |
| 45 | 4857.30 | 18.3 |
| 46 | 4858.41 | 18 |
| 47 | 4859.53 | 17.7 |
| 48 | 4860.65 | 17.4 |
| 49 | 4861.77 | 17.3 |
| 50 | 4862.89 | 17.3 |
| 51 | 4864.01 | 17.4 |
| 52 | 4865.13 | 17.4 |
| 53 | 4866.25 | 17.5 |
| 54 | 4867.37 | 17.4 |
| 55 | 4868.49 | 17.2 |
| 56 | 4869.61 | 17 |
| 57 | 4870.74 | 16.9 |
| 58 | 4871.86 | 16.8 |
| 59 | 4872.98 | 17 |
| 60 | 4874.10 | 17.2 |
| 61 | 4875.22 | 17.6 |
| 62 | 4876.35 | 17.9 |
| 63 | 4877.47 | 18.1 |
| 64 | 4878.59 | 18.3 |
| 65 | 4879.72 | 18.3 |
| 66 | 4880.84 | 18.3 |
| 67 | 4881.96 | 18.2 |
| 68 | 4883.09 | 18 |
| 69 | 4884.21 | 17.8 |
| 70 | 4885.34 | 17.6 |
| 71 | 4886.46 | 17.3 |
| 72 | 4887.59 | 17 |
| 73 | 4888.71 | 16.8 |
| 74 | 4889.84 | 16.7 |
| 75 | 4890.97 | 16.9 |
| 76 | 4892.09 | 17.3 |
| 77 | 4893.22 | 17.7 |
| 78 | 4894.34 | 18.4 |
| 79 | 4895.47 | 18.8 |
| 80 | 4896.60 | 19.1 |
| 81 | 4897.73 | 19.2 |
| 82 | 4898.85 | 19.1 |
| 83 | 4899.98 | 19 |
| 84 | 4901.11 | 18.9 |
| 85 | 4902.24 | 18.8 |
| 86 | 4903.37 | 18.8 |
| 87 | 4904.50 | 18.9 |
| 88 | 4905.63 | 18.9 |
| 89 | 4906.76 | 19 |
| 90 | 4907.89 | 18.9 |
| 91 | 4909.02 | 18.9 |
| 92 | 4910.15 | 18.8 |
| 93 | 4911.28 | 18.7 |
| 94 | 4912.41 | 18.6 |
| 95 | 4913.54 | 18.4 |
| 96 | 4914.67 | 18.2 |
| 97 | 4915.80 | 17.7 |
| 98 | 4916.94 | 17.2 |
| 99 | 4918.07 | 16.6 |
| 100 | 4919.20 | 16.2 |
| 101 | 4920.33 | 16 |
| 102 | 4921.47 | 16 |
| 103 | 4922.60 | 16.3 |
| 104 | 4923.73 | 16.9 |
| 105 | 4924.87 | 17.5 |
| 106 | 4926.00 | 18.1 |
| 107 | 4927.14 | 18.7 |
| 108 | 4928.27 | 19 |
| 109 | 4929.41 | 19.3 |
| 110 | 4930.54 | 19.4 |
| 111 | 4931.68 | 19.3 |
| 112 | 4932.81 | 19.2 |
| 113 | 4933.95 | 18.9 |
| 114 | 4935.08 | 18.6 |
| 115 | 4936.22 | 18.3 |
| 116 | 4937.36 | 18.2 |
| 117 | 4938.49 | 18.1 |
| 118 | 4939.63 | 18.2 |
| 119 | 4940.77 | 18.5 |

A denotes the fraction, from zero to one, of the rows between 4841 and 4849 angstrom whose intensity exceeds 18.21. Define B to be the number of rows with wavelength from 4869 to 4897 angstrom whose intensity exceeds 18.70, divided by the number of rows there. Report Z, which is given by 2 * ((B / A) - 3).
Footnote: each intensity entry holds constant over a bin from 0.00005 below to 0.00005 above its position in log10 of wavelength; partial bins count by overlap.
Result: -5.8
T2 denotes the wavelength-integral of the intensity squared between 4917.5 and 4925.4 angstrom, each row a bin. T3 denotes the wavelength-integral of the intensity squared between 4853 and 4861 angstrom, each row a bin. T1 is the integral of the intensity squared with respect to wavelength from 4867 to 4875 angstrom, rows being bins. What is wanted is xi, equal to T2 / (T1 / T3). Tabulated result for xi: 2484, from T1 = 2336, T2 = 2152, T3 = 2696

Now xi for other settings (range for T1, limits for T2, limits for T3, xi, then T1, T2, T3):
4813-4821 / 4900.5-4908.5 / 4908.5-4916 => 2509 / 2923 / 2852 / 2572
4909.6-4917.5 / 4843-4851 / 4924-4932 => 3155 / 2627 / 2970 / 2791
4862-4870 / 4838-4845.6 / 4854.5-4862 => 2728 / 2401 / 2675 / 2449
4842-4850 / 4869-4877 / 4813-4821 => 2352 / 2945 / 2370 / 2923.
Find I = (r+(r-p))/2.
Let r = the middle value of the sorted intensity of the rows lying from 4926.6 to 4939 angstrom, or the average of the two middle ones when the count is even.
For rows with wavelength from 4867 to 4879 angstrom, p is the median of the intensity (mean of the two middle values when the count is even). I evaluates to 10.3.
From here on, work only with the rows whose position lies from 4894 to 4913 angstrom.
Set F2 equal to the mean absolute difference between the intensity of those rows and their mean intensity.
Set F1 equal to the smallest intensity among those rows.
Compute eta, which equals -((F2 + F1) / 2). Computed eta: -9.27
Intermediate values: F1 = 18.4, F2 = 0.1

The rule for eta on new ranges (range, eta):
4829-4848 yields -9.17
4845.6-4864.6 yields -9.03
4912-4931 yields -8.50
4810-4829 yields -9.24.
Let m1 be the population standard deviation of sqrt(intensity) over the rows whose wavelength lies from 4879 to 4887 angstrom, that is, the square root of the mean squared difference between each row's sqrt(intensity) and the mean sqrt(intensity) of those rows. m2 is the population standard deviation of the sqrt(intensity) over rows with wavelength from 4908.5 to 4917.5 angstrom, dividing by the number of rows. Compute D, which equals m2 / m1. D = 1.6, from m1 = 0.042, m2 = 0.07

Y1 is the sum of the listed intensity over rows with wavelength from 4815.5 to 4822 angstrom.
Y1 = 114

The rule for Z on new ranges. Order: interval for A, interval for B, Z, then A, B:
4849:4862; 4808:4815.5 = -3.0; 0.7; 1.0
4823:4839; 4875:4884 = -6.0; 0.5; 0.0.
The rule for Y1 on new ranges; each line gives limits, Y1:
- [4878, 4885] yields 109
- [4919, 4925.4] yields 99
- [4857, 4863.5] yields 106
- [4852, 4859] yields 112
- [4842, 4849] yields 115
